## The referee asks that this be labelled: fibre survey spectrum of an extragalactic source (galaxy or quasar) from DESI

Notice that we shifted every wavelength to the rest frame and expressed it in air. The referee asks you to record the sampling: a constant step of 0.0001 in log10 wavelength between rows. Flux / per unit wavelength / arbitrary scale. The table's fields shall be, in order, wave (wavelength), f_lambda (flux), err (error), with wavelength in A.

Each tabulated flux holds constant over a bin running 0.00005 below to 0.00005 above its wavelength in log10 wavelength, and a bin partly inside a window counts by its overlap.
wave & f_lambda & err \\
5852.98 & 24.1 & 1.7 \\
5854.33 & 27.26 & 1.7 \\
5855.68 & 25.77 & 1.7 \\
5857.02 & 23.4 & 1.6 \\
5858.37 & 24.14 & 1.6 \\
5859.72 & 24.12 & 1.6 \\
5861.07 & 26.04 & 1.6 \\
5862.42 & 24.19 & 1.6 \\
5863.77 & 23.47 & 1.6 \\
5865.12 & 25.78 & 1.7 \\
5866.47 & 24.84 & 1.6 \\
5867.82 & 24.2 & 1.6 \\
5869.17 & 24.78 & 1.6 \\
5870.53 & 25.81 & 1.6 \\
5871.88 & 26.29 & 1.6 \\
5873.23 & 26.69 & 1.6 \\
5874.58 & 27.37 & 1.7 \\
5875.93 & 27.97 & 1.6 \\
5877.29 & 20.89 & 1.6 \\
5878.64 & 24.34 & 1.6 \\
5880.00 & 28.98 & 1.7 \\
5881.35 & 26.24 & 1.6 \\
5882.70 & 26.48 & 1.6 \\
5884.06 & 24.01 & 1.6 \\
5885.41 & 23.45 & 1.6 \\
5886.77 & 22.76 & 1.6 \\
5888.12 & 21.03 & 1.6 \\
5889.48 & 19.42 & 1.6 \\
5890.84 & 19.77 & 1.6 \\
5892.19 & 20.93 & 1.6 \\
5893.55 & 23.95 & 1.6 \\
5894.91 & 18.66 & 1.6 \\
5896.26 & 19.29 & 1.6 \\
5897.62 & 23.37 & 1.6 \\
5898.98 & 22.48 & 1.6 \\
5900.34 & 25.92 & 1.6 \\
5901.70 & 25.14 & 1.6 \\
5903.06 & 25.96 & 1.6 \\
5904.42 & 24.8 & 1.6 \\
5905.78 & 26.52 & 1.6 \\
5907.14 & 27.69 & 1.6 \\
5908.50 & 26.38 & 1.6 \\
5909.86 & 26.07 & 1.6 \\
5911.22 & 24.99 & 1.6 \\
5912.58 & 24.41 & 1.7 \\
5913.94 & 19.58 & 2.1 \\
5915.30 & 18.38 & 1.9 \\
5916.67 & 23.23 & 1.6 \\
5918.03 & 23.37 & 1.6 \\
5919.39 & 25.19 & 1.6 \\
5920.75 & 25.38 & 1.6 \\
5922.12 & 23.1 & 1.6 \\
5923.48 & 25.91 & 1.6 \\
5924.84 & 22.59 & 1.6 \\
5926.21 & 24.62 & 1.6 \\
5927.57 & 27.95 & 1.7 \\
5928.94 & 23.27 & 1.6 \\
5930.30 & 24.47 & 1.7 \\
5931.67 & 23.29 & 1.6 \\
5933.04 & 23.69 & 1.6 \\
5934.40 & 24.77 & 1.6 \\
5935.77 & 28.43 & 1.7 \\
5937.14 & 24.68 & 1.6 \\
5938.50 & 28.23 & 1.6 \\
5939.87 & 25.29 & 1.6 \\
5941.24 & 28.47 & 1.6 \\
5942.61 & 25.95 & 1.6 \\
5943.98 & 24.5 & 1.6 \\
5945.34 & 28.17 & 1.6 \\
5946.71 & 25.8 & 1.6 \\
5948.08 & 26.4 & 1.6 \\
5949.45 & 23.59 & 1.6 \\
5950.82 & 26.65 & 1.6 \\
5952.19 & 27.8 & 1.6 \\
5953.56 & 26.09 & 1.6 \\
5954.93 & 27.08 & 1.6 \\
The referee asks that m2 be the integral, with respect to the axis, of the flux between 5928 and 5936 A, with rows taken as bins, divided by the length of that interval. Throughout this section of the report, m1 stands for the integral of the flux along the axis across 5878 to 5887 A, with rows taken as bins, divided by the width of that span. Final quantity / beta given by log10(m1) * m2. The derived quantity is 34.4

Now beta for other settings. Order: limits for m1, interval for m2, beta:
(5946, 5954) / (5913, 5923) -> 32.2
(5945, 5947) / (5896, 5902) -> 33.5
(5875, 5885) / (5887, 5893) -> 28.9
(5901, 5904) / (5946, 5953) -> 36.6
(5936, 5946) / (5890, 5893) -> 29.1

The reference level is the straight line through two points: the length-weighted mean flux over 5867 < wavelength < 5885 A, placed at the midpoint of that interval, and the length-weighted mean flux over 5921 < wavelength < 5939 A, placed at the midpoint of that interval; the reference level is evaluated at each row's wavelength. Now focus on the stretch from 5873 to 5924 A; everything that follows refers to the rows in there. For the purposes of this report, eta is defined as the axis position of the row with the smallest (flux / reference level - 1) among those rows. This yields 5915.30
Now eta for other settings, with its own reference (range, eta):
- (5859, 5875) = 5863.77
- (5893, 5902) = 5894.91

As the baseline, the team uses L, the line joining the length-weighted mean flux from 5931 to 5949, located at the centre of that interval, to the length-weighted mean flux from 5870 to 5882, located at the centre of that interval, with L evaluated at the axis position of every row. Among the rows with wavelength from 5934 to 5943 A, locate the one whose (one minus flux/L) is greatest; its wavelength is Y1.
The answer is 5937.14 A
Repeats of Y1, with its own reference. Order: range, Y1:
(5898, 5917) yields 5915.30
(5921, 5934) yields 5924.84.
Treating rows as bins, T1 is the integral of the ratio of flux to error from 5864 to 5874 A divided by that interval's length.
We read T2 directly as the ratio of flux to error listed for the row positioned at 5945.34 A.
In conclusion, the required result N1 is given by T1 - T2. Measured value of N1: -1.86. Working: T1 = 15.7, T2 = 17.6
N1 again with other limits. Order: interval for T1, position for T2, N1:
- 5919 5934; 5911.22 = -0.49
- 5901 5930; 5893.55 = 0.02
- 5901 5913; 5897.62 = 1.44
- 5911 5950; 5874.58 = -0.93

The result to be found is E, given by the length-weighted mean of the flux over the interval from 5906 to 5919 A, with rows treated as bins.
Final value 23.9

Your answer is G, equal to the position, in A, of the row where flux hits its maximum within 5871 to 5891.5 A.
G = 5880.00 A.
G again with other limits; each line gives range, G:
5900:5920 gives 5907.14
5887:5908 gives 5907.14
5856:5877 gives 5875.93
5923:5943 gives 5941.24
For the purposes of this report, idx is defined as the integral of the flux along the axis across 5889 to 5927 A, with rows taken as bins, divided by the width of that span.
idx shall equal 23.5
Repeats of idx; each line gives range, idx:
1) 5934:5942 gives 26.7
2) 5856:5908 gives 24.3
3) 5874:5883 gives 26.0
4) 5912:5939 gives 24.2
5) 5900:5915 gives 25.0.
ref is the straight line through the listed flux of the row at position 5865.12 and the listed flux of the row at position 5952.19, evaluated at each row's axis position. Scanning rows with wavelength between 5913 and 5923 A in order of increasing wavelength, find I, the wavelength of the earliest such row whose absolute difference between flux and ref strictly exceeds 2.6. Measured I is 5913.94 A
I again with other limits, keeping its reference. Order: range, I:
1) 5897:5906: 5897.62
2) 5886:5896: 5886.77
